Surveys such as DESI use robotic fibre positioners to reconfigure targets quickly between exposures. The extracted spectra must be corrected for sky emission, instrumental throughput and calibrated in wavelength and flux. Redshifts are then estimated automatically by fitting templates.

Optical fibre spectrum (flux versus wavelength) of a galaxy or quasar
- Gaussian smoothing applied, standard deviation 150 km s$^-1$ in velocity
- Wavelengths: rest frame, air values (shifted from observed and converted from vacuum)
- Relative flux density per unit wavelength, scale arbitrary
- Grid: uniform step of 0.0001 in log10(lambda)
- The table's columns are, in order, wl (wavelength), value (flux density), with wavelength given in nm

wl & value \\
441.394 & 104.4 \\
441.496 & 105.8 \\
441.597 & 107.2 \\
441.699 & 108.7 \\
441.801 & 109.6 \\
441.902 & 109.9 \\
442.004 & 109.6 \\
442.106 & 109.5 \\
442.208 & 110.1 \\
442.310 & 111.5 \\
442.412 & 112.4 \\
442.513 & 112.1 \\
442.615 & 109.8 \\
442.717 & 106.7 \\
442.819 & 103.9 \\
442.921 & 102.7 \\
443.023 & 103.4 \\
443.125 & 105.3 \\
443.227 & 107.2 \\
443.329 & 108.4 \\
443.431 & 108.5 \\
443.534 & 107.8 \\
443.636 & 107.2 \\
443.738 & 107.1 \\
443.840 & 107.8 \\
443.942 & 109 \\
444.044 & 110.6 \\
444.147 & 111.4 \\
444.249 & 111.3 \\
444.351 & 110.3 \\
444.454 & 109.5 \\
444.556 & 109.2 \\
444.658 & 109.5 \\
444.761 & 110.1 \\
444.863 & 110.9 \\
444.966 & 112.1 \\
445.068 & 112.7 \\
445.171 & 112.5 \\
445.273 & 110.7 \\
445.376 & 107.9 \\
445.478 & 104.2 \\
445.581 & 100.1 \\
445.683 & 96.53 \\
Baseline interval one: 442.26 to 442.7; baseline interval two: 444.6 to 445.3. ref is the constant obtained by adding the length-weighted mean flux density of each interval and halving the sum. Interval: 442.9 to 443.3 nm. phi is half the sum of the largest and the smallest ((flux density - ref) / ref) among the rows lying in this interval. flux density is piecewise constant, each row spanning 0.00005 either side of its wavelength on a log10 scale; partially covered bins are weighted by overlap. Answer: -0.056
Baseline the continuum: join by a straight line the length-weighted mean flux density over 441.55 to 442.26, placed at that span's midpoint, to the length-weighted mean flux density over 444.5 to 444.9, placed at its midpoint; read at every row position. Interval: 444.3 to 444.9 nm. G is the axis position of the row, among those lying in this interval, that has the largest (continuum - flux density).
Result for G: 444.556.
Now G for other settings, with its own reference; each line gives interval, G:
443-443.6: 443.023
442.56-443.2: 442.921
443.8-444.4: 443.840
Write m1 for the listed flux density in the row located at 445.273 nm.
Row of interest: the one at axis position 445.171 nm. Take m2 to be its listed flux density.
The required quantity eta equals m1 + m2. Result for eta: 223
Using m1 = 110.7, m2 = 112.5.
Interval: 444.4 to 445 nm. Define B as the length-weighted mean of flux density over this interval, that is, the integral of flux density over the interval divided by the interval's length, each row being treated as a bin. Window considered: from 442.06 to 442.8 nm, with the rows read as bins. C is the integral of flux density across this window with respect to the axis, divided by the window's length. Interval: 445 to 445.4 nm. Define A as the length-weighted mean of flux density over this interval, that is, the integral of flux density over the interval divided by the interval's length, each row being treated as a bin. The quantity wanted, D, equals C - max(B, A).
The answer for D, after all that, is -1.2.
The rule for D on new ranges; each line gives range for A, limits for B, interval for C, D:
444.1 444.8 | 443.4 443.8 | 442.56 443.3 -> -4.5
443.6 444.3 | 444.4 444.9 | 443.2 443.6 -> -1.9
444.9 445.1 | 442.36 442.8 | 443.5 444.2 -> -3.4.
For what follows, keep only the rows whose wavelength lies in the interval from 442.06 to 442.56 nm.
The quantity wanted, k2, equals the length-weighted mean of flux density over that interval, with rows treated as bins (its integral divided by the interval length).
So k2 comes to 111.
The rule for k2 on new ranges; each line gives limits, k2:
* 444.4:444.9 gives 110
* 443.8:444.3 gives 110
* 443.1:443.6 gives 107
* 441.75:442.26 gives 110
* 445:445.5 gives 110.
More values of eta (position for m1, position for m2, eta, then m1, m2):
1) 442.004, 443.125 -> 215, 109.6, 105.3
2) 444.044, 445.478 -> 215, 110.6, 104.2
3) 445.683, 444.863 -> 207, 96.53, 110.9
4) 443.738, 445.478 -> 211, 107.1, 104.2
